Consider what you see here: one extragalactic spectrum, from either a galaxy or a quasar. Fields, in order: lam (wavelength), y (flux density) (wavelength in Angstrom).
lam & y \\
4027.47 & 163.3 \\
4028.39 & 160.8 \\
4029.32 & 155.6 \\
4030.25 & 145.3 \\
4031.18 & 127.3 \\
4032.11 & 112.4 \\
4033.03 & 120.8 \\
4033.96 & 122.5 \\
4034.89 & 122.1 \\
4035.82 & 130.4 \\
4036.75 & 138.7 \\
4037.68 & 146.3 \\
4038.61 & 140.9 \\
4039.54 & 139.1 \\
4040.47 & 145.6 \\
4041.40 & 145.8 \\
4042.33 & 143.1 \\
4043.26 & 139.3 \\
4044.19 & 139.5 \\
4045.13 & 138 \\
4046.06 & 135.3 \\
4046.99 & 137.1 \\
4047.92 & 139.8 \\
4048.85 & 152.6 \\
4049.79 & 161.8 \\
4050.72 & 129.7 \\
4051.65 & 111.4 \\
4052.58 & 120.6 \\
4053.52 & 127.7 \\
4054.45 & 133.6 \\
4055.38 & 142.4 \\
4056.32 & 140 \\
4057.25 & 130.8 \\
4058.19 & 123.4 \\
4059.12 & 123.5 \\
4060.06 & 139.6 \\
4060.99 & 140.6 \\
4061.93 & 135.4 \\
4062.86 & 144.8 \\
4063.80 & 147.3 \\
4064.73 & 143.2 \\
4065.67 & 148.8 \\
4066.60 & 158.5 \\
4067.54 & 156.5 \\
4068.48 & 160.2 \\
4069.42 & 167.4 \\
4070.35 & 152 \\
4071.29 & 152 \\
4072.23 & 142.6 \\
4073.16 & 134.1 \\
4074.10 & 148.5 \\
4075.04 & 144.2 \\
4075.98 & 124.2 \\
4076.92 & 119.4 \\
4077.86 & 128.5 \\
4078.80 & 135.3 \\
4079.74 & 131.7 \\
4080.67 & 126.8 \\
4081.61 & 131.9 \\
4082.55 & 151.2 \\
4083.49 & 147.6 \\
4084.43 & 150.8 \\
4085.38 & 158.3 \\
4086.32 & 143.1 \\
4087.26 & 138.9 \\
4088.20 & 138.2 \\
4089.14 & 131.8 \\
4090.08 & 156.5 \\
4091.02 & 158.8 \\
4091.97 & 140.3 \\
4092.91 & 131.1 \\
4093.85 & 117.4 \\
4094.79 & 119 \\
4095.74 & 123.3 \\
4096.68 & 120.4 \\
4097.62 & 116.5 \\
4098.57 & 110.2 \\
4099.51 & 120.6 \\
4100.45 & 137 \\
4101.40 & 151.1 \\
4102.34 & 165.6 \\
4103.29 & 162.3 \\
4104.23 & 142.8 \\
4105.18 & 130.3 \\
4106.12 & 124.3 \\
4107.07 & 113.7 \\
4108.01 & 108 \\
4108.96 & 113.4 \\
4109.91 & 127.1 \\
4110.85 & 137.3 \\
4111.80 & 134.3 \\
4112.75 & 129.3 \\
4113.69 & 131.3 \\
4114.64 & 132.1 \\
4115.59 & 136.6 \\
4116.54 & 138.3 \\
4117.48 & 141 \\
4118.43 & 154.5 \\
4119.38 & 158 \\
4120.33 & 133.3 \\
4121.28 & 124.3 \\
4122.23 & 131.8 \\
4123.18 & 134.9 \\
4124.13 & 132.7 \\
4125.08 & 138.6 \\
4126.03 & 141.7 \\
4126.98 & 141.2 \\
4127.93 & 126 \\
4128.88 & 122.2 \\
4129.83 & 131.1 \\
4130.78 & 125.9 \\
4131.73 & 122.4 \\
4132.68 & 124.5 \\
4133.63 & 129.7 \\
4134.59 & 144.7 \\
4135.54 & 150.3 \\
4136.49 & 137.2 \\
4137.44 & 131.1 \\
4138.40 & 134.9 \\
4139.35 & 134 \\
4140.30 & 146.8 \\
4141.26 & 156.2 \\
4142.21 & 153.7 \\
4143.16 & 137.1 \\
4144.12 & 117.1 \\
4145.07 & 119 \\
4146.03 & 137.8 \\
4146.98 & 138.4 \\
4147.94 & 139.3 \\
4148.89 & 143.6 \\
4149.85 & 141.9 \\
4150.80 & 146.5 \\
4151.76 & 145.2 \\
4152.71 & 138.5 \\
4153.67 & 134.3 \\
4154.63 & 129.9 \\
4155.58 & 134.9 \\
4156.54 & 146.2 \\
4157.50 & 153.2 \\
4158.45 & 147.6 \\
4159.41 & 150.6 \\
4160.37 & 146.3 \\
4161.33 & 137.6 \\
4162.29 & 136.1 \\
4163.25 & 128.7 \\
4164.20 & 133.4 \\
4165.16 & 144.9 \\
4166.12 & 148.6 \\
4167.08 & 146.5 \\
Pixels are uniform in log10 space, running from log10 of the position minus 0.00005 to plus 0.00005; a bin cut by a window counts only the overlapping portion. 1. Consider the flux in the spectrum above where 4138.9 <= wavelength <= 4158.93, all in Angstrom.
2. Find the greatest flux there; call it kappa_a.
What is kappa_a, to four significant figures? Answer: 156.2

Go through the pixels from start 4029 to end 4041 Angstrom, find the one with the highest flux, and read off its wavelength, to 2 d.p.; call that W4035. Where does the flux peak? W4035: 4029.32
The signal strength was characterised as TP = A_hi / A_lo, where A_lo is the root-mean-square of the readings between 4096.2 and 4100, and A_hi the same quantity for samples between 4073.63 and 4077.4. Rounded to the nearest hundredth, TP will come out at 1.15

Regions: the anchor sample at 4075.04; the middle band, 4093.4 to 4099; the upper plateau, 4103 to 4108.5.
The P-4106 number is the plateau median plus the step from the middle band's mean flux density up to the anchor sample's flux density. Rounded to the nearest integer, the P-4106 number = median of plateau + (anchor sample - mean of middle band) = 154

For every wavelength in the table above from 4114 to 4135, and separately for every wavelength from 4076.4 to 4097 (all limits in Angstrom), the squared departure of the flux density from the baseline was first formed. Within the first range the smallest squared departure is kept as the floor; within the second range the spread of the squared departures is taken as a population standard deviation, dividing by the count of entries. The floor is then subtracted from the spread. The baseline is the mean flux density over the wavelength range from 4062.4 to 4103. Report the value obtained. 162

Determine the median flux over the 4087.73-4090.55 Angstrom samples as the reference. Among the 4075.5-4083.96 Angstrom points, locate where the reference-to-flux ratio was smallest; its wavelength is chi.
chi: 4082.55 Angstrom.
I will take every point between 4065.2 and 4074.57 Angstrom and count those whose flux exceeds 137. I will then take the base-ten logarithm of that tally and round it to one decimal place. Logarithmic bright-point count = 1.0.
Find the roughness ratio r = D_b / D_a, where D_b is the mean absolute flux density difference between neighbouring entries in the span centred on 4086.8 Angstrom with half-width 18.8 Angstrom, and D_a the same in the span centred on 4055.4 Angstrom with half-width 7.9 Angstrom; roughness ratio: 0.94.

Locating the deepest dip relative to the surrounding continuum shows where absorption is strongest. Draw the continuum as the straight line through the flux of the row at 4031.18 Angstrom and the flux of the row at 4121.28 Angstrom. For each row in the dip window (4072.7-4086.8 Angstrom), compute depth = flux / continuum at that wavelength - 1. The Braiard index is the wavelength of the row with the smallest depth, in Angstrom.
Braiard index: 4076.92 Angstrom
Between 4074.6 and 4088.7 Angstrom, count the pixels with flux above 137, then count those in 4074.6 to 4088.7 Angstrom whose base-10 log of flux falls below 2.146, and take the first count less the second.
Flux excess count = -1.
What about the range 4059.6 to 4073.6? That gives 10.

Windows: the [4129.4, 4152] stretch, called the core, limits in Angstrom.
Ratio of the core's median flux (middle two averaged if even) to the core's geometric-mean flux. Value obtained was 1.006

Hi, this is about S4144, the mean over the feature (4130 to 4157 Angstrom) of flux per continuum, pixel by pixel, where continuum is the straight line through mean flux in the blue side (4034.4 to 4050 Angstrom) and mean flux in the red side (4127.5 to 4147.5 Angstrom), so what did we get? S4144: 1.02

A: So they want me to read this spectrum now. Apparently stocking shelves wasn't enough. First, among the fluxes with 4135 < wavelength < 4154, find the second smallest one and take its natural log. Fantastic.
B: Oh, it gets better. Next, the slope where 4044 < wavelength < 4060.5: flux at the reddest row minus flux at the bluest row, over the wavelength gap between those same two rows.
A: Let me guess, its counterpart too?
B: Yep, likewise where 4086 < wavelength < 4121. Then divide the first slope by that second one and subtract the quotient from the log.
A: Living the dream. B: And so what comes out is 4.80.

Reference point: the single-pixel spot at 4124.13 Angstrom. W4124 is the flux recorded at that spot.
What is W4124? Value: 132.7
